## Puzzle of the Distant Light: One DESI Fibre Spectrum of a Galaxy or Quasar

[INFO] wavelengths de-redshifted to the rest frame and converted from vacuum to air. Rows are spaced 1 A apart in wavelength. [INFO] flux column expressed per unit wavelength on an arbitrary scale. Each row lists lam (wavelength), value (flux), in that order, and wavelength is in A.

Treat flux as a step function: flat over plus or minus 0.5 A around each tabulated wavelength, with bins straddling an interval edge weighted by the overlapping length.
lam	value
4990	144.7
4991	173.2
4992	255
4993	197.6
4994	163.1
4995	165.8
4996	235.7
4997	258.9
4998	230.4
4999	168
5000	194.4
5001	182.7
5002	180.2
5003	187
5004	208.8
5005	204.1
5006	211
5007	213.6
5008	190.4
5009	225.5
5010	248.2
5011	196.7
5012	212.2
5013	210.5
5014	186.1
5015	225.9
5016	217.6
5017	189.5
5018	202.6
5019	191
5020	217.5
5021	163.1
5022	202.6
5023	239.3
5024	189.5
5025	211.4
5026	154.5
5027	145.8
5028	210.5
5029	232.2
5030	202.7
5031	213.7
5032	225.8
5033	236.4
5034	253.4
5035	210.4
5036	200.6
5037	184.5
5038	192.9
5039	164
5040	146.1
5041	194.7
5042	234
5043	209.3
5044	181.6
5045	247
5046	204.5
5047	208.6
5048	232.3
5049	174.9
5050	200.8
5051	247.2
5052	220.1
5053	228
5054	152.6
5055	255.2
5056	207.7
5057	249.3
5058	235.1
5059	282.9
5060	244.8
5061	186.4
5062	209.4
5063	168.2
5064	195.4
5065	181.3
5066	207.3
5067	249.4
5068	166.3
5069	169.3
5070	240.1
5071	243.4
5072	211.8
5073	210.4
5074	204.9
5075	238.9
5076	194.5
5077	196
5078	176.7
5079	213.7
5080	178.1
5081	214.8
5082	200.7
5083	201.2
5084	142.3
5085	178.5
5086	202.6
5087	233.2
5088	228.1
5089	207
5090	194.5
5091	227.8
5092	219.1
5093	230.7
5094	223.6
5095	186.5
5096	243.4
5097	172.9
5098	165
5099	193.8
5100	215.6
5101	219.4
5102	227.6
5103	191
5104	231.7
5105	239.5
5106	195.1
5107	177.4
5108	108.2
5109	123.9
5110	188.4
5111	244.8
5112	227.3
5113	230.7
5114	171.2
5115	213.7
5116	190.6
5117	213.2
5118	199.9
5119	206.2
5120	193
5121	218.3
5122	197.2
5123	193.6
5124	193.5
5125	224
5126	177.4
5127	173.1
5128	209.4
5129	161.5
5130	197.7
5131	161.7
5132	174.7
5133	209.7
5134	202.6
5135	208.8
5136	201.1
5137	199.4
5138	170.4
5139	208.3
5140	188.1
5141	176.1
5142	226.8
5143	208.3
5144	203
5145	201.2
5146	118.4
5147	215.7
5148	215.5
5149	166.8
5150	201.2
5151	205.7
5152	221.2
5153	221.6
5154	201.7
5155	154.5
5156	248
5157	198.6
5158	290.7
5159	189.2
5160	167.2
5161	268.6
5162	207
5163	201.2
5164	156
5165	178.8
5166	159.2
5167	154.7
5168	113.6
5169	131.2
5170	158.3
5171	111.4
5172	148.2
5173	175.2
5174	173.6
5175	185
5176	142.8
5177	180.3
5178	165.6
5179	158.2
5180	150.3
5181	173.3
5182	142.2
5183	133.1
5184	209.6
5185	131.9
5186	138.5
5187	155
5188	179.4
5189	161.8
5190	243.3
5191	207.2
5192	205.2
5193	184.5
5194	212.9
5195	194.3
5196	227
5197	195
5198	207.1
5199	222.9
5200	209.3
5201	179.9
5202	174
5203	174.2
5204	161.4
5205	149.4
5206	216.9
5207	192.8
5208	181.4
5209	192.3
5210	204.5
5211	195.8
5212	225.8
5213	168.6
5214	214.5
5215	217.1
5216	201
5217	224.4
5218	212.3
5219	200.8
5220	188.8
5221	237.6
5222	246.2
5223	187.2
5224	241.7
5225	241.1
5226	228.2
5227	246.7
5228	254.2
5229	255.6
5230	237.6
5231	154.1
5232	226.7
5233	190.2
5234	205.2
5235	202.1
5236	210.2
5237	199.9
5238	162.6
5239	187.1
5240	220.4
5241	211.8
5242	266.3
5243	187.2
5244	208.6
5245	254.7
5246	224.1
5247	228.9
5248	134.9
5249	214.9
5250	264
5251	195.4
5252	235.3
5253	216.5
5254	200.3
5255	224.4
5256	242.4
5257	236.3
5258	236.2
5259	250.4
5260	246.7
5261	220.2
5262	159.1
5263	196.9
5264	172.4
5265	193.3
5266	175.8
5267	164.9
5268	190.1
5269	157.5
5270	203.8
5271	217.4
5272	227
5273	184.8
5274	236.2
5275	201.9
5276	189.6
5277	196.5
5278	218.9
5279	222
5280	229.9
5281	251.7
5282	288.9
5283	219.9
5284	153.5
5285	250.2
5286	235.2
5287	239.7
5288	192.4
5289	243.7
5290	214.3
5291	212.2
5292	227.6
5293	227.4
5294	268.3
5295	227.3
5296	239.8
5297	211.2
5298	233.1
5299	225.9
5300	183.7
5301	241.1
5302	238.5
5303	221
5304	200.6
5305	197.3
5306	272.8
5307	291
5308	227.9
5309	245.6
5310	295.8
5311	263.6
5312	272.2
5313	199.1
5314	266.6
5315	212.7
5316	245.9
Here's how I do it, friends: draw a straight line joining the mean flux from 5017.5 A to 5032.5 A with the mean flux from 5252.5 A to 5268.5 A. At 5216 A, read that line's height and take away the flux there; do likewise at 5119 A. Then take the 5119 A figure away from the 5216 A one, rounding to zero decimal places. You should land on 8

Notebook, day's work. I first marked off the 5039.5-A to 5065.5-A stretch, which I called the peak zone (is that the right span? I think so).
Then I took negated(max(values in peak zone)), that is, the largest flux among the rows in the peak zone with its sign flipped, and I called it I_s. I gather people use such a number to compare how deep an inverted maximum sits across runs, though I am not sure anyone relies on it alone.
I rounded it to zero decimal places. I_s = -283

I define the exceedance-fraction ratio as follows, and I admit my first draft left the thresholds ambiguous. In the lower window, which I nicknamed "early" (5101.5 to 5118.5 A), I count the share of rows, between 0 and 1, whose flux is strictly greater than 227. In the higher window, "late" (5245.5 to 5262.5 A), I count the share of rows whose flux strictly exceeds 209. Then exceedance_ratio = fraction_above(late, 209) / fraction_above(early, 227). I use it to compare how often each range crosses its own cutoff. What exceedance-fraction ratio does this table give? 2.2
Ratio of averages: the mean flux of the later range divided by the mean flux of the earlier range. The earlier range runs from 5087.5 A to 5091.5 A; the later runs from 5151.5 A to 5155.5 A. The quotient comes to 0.93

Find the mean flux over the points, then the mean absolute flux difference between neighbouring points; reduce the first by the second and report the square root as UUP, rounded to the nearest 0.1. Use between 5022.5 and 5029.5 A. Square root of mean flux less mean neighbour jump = 12.7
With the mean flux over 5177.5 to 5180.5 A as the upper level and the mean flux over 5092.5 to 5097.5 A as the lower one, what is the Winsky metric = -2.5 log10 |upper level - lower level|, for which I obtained -4.3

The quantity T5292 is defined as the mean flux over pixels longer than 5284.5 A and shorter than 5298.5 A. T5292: 230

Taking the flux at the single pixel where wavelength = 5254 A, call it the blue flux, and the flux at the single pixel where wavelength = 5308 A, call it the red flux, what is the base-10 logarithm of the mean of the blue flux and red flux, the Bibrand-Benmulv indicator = 2.33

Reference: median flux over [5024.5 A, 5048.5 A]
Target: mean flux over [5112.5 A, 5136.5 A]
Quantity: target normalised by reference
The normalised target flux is 0.94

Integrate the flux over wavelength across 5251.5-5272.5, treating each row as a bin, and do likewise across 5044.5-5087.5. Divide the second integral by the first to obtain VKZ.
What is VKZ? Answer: 2.1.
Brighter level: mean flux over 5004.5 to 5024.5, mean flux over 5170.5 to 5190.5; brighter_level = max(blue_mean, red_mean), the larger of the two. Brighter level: 206.8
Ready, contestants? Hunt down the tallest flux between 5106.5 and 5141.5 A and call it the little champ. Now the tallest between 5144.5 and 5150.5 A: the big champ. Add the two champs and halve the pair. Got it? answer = 230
